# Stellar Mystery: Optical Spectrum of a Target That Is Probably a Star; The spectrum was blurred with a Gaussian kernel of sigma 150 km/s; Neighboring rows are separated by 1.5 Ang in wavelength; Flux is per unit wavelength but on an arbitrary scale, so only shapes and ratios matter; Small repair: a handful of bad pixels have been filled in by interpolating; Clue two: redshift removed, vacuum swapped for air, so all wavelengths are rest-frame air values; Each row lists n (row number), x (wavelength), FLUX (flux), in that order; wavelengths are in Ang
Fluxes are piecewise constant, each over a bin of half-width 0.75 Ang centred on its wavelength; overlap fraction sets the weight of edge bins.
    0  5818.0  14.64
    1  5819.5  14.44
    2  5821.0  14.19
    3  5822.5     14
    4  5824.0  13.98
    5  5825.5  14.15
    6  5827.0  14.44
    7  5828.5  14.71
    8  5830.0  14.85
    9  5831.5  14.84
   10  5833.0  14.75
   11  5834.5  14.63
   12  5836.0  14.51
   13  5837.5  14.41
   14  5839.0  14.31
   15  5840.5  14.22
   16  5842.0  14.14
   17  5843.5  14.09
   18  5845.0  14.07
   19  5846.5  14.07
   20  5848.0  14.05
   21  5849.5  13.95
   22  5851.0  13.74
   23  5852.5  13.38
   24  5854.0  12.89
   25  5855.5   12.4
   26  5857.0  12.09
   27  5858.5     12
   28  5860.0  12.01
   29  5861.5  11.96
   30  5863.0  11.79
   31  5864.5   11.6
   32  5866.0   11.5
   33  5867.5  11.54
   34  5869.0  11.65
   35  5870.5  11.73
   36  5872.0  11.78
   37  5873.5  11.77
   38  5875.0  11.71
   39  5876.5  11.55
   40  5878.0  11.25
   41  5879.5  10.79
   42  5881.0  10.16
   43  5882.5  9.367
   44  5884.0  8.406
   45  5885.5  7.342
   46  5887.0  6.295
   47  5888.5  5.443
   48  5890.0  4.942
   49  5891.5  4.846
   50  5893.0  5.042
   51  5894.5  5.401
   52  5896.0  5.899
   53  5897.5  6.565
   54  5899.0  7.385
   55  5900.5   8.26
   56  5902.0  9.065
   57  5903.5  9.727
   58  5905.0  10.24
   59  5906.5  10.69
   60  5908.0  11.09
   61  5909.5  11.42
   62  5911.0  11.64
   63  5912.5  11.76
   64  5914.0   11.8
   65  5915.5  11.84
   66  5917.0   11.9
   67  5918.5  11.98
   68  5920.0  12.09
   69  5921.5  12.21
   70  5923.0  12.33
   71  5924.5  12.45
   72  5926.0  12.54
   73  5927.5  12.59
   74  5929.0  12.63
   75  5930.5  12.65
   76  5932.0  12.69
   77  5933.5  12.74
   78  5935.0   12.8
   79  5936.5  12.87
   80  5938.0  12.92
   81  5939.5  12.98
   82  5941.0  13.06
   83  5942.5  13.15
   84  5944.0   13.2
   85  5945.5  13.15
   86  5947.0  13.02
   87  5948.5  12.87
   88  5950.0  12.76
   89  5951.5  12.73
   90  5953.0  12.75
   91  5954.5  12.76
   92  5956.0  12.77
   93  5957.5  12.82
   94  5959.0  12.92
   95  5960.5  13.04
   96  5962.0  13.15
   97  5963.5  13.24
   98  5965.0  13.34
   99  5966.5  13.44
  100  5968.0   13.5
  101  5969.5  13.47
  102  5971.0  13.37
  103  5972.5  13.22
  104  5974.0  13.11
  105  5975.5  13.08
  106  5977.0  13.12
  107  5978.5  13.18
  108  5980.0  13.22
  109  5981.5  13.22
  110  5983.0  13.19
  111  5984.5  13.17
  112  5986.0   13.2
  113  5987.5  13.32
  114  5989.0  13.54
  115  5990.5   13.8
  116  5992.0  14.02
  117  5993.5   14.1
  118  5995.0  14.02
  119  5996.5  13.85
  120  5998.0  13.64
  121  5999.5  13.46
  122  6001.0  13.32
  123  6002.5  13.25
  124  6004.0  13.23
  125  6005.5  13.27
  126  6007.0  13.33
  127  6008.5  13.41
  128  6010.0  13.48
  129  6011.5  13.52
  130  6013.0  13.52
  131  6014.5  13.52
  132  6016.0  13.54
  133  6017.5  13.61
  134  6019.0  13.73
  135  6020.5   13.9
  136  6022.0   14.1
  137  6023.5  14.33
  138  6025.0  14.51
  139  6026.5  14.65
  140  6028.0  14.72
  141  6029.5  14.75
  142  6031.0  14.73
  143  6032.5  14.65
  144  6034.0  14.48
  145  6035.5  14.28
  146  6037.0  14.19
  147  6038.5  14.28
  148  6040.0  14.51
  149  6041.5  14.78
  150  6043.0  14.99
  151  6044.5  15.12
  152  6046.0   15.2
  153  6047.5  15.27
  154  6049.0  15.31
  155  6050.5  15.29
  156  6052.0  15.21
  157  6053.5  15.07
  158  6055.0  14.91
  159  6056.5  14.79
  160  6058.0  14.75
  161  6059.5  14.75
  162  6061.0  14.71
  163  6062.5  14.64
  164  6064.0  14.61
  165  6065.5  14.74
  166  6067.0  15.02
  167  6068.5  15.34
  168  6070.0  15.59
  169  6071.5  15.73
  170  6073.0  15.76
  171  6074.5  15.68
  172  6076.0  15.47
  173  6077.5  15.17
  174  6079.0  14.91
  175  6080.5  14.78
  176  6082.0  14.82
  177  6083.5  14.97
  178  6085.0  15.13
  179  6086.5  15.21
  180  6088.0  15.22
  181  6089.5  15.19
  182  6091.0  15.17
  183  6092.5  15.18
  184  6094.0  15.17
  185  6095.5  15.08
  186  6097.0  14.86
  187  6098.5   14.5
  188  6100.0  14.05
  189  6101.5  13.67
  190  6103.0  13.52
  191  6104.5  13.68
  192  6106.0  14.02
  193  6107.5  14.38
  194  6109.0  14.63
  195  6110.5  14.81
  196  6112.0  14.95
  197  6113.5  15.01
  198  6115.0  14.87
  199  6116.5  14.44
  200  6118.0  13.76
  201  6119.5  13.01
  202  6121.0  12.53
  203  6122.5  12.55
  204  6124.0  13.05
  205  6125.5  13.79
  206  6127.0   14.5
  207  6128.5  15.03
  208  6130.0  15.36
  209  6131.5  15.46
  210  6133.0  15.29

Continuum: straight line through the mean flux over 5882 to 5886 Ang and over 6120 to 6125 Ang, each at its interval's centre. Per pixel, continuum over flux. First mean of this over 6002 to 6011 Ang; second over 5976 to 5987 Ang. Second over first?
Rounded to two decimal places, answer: 0.97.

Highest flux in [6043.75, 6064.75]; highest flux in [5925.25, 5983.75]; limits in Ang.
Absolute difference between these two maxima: 1.8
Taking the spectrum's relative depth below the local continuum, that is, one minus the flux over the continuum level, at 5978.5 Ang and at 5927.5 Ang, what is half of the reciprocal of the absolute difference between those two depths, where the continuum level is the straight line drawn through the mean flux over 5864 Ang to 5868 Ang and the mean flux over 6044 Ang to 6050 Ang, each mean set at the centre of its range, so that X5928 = 16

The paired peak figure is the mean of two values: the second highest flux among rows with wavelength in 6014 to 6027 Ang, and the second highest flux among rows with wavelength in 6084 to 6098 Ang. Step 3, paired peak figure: 14.9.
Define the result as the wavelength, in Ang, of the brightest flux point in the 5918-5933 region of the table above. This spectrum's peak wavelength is 5932.0 Ang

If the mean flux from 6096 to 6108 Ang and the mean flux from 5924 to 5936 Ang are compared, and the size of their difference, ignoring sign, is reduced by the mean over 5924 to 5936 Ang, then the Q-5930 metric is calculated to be -11.2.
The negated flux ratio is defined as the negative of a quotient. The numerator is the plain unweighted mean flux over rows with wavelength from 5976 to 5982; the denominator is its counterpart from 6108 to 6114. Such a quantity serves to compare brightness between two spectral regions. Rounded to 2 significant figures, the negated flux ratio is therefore -0.89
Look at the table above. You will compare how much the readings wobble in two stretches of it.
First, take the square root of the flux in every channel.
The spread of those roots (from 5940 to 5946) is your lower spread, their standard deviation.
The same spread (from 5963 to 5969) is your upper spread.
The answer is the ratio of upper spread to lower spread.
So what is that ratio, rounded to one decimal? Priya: 1.9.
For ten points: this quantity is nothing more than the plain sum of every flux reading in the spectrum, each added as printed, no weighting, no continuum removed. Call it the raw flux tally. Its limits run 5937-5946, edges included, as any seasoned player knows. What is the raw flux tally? 78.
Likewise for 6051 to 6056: 45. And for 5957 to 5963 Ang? 52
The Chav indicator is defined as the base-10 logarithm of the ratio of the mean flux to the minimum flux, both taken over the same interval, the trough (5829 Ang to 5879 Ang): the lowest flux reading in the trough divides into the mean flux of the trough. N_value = 0.06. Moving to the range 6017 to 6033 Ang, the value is 0.02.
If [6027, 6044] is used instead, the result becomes 0.01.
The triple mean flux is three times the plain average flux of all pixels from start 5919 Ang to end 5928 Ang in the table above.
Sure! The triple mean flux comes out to 37.1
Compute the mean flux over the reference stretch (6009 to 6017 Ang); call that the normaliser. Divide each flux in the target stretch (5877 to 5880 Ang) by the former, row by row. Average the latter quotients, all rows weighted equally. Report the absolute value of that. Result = 0.82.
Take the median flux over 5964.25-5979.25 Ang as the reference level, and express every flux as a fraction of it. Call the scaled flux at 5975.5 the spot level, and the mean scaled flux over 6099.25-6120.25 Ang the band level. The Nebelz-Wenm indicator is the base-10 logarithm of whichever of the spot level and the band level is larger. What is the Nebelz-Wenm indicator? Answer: 0.029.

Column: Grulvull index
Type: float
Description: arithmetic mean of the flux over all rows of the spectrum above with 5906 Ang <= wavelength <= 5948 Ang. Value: 12.4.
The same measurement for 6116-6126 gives 13.3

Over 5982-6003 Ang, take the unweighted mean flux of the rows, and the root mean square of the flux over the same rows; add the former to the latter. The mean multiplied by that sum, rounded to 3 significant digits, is 368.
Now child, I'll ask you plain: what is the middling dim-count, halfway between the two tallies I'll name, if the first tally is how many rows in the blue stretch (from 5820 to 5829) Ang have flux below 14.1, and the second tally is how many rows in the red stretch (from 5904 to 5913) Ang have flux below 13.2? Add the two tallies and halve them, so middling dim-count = 4.0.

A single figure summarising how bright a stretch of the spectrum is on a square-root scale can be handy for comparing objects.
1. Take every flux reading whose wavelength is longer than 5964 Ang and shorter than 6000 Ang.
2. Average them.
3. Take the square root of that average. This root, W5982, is 3.67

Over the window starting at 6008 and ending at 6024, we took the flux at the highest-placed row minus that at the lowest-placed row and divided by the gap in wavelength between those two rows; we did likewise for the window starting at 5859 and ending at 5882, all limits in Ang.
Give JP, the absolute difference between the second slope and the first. 0.15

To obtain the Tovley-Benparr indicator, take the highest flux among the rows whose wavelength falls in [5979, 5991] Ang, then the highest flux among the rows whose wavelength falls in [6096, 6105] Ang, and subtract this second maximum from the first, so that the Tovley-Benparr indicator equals -1.1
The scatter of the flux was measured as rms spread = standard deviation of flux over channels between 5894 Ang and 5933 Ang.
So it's 2.2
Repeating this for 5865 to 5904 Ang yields 2.6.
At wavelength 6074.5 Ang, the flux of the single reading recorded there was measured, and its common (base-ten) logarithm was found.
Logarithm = 1.20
